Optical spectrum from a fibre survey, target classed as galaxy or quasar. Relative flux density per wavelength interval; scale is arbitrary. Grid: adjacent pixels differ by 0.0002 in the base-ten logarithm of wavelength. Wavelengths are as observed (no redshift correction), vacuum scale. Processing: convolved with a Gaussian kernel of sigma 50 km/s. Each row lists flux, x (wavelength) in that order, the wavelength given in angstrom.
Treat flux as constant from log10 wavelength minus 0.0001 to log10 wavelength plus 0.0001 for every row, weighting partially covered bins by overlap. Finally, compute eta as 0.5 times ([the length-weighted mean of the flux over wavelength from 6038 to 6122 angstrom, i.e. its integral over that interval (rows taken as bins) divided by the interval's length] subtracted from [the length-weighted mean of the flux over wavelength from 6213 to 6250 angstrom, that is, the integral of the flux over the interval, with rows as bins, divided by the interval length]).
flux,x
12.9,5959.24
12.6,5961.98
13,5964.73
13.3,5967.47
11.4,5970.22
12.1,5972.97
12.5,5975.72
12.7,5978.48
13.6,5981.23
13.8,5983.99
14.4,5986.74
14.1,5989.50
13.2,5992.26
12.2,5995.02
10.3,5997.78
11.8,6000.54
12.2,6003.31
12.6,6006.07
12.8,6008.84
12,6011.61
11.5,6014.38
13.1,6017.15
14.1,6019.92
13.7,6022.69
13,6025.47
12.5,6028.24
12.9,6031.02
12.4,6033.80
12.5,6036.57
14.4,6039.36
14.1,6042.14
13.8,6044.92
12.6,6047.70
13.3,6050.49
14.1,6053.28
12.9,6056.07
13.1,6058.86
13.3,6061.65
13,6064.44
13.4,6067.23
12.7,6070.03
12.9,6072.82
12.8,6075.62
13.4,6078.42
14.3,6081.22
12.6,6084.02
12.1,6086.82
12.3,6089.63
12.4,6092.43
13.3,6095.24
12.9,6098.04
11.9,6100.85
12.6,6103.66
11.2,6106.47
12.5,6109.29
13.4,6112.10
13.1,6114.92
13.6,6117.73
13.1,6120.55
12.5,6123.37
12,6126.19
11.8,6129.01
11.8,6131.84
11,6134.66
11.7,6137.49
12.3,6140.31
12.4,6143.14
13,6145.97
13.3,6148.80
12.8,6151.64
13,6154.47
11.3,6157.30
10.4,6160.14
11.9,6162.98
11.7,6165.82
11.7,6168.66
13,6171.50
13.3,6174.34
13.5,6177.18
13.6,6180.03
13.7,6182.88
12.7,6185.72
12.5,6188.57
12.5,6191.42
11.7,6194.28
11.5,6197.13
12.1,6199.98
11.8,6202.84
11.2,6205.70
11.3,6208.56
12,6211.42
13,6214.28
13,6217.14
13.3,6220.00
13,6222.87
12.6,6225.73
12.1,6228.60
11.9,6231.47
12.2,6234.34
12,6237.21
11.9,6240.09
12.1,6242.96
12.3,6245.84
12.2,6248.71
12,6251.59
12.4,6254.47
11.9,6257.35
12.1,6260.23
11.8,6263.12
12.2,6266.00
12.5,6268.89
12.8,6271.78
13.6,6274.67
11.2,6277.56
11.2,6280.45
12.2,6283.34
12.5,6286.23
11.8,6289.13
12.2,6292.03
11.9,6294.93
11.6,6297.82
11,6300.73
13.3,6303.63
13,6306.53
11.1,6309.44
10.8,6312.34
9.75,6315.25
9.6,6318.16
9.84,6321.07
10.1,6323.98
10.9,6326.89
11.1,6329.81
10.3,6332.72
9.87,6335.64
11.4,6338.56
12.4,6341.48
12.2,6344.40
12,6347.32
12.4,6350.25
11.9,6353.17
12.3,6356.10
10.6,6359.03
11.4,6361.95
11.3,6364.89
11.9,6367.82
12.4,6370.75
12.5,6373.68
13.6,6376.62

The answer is -0.3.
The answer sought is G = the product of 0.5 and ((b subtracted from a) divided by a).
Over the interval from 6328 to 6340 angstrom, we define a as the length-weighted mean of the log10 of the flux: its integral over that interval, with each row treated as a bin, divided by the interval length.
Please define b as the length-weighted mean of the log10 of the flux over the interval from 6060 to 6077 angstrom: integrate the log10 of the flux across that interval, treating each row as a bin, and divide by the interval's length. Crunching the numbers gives -0.043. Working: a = 1.03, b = 1.11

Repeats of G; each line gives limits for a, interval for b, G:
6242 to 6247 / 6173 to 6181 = -0.020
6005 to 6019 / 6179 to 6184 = -0.018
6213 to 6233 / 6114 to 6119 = -0.011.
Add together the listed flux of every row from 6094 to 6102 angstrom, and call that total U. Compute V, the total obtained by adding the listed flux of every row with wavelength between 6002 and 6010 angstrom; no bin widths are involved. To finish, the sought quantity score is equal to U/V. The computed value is 1.01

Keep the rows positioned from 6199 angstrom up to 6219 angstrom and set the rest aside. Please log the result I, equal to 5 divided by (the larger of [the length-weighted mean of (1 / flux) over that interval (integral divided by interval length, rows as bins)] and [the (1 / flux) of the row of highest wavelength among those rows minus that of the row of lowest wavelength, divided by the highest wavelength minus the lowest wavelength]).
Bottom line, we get 60.2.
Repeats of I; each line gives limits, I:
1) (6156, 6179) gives 60.2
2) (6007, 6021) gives 63.1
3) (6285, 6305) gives 60.0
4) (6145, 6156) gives 65.0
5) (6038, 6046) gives 70.5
